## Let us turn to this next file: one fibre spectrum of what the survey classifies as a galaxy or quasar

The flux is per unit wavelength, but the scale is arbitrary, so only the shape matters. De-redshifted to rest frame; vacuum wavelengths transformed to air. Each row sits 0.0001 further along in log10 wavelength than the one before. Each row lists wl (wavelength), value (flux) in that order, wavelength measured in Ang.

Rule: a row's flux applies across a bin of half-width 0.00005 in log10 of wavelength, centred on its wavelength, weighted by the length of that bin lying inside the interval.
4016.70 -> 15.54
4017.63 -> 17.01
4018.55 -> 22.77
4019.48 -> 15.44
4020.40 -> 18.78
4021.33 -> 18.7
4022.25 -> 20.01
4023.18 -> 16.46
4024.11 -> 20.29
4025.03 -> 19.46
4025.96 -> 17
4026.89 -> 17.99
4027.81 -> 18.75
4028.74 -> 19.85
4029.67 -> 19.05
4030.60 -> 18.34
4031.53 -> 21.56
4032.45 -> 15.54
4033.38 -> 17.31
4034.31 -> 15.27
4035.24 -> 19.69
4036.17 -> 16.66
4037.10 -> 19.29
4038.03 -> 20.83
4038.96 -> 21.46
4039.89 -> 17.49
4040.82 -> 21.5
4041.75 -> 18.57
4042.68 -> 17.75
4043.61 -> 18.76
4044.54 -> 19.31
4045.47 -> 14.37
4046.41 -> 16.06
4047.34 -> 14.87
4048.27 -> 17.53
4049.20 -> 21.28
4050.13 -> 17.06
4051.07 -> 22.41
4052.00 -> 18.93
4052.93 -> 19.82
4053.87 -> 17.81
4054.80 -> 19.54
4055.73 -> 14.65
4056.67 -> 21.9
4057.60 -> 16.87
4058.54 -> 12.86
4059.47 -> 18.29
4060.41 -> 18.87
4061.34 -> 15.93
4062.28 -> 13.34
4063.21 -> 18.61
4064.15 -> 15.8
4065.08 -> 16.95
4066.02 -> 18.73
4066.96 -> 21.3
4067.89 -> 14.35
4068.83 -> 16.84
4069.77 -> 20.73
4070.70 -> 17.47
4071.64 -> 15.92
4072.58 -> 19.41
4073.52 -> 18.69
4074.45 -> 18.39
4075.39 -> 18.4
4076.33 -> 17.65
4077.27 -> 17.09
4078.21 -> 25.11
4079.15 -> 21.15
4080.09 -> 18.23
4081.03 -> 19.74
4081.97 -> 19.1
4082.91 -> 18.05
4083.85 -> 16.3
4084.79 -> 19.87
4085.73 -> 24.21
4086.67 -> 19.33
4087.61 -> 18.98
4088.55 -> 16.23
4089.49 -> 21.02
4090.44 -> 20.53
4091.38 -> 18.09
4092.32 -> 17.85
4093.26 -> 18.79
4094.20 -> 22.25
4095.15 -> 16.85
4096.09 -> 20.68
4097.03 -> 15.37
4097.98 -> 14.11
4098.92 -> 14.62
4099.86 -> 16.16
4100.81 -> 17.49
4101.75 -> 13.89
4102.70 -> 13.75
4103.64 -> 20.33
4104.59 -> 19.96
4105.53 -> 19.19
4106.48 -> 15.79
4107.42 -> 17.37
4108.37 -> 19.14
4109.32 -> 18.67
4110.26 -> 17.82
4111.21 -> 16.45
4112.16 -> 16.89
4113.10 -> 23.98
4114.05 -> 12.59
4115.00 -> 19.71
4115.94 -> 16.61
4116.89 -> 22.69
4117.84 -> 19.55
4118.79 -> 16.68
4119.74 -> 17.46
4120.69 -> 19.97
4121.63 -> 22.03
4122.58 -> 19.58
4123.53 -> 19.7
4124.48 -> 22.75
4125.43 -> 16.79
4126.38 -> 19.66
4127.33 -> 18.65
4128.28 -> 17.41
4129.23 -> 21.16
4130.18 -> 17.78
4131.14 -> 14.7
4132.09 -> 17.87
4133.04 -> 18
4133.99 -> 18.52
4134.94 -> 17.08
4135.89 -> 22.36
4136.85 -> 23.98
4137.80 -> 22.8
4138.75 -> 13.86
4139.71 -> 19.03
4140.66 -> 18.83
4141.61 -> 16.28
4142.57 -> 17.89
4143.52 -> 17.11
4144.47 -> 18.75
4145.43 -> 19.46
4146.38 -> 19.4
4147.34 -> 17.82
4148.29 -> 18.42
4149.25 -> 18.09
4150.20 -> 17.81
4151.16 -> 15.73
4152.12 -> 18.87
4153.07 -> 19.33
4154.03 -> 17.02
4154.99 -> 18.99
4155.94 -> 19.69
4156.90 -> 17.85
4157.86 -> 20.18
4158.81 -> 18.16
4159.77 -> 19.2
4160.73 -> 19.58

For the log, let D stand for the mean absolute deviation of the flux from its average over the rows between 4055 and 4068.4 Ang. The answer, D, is 2.22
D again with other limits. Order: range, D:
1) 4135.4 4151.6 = 1.78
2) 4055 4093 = 1.88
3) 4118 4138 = 2.02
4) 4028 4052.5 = 1.82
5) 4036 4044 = 1.44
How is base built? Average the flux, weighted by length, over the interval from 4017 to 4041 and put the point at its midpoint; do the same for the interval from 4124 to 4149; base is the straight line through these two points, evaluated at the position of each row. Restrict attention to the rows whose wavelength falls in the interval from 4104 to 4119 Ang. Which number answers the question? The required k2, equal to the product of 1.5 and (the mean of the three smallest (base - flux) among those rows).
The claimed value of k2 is -5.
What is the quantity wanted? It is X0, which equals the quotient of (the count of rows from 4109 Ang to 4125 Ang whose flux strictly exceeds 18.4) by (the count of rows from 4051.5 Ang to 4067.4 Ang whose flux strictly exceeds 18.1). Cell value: 1.11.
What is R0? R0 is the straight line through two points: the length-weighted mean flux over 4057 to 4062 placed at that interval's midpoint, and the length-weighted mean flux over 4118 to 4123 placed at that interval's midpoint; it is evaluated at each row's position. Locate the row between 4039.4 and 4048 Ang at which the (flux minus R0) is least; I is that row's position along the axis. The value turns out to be 4045.47 Ang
